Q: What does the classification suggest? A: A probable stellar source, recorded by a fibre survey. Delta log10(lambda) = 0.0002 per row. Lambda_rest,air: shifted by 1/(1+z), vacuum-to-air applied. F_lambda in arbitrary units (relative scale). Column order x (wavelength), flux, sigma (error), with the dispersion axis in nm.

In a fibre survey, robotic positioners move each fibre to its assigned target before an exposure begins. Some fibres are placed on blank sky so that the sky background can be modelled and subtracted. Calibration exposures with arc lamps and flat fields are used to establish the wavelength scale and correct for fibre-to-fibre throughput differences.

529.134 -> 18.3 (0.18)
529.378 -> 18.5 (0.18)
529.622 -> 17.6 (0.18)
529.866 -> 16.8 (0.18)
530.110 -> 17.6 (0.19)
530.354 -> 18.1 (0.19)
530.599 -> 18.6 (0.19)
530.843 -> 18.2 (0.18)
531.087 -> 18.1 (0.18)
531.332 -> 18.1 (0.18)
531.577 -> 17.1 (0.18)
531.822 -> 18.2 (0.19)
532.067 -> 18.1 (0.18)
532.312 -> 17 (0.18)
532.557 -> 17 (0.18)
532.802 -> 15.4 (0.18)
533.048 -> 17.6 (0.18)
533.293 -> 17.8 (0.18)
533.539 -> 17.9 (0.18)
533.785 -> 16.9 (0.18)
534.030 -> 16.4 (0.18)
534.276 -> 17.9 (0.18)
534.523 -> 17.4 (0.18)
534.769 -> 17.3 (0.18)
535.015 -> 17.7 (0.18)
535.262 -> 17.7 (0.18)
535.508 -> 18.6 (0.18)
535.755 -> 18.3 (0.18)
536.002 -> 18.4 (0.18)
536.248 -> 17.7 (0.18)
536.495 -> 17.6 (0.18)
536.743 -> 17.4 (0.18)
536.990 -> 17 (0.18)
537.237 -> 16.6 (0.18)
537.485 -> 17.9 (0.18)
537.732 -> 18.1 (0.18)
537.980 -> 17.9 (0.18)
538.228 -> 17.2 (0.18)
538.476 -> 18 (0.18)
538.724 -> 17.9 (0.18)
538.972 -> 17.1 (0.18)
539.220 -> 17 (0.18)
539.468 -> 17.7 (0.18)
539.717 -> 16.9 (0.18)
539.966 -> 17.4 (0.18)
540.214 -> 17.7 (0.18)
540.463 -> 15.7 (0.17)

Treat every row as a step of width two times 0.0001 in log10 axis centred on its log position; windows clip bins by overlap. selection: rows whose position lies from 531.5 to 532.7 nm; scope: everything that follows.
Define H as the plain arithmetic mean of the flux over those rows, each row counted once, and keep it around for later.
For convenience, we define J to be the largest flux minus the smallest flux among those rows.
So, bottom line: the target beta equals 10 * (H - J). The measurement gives 163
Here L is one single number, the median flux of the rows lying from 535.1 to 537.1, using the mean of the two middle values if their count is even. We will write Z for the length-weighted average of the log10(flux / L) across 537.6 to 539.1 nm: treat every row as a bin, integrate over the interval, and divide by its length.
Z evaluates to 0.000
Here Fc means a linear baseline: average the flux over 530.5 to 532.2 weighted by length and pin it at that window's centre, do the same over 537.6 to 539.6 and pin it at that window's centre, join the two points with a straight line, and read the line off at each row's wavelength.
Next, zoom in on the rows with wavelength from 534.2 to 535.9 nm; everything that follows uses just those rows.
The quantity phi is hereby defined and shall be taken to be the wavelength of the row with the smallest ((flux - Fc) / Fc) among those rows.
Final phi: 534.769 nm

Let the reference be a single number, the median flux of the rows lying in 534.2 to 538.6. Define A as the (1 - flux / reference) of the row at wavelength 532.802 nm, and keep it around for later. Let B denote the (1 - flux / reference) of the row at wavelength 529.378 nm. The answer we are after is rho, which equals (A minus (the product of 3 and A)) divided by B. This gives 6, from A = 0.13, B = -0.045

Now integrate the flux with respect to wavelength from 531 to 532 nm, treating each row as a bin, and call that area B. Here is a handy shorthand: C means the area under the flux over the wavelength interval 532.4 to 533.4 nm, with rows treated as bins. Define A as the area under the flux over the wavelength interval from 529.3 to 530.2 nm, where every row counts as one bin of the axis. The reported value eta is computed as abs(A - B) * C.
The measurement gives 34.6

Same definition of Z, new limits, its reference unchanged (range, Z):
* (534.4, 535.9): 0.003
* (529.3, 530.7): 0.003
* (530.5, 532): 0.008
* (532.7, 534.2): -0.017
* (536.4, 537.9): -0.007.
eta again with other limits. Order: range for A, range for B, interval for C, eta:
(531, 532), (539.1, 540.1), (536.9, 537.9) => 10.6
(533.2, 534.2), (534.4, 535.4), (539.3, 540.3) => 4.9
